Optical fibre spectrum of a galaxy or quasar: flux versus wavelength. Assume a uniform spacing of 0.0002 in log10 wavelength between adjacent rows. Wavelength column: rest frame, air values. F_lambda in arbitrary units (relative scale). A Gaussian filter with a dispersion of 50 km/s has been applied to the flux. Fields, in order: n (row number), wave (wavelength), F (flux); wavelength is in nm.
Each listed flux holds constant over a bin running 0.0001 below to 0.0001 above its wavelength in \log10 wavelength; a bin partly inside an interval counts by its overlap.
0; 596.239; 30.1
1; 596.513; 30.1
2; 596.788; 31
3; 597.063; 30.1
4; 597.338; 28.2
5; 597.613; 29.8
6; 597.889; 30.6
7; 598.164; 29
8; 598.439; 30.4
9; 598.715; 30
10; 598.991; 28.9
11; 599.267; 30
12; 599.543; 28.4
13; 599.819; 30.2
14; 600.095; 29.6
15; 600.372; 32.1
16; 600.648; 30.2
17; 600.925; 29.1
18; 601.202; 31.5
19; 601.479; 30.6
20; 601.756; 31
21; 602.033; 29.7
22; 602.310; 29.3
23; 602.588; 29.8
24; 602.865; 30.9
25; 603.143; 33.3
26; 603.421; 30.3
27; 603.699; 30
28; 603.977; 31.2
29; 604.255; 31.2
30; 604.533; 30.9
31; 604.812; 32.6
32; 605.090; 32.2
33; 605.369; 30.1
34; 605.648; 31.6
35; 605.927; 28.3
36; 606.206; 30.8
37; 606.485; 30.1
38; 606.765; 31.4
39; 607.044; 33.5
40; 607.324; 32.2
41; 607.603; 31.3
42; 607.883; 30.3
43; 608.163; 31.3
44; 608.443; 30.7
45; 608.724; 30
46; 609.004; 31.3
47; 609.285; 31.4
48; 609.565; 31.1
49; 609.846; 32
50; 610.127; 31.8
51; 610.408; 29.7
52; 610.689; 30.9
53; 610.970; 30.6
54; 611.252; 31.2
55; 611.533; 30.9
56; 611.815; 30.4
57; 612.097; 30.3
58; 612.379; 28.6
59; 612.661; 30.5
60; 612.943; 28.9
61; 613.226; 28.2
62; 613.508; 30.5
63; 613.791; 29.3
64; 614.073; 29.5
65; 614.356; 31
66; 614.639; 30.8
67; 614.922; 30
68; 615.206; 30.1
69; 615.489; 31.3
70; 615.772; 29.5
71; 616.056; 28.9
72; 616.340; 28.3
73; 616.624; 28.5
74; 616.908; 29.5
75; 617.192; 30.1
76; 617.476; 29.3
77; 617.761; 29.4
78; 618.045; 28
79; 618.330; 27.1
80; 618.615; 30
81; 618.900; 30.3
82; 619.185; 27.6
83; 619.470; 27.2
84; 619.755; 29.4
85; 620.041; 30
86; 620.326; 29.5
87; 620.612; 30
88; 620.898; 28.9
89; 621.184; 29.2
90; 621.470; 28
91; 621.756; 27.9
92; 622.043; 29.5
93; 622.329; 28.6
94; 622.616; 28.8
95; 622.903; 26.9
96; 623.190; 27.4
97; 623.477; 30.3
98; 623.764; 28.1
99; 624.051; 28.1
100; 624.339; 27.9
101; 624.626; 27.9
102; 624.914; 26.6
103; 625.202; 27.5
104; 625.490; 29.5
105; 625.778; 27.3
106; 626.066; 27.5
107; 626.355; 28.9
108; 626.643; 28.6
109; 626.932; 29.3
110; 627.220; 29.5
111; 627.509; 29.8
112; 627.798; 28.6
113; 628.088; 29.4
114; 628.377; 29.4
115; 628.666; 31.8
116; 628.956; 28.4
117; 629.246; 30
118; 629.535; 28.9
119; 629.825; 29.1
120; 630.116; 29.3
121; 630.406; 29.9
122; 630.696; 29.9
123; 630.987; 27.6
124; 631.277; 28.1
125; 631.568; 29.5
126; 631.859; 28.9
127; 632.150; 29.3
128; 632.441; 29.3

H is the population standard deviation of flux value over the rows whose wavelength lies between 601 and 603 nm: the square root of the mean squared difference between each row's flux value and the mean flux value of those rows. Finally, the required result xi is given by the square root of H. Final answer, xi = 0.87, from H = 0.75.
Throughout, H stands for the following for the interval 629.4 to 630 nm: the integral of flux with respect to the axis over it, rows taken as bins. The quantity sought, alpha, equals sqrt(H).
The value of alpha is 4.17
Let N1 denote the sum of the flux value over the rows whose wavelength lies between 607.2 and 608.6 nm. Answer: 156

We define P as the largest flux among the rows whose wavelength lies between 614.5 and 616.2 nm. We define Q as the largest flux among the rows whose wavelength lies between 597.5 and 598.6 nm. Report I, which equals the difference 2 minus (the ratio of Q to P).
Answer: 1.02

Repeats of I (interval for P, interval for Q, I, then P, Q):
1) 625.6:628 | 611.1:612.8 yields 0.95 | 29.8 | 31.2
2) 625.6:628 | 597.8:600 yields 0.97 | 29.8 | 30.6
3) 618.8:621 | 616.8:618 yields 1.01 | 30.3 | 30.1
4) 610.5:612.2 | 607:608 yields 0.93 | 31.2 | 33.5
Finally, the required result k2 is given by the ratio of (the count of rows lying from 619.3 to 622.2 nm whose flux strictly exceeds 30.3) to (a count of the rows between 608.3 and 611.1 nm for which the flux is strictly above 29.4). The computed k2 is 0.00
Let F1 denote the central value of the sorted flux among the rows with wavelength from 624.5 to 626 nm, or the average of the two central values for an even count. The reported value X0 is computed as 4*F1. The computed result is 110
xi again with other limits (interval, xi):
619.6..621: 0.64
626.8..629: 0.98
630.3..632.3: 0.91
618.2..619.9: 1.16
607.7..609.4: 0.74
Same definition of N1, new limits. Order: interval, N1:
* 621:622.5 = 143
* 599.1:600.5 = 150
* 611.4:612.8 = 151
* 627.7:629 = 148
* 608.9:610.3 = 158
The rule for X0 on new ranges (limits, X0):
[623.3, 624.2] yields 112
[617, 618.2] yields 117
